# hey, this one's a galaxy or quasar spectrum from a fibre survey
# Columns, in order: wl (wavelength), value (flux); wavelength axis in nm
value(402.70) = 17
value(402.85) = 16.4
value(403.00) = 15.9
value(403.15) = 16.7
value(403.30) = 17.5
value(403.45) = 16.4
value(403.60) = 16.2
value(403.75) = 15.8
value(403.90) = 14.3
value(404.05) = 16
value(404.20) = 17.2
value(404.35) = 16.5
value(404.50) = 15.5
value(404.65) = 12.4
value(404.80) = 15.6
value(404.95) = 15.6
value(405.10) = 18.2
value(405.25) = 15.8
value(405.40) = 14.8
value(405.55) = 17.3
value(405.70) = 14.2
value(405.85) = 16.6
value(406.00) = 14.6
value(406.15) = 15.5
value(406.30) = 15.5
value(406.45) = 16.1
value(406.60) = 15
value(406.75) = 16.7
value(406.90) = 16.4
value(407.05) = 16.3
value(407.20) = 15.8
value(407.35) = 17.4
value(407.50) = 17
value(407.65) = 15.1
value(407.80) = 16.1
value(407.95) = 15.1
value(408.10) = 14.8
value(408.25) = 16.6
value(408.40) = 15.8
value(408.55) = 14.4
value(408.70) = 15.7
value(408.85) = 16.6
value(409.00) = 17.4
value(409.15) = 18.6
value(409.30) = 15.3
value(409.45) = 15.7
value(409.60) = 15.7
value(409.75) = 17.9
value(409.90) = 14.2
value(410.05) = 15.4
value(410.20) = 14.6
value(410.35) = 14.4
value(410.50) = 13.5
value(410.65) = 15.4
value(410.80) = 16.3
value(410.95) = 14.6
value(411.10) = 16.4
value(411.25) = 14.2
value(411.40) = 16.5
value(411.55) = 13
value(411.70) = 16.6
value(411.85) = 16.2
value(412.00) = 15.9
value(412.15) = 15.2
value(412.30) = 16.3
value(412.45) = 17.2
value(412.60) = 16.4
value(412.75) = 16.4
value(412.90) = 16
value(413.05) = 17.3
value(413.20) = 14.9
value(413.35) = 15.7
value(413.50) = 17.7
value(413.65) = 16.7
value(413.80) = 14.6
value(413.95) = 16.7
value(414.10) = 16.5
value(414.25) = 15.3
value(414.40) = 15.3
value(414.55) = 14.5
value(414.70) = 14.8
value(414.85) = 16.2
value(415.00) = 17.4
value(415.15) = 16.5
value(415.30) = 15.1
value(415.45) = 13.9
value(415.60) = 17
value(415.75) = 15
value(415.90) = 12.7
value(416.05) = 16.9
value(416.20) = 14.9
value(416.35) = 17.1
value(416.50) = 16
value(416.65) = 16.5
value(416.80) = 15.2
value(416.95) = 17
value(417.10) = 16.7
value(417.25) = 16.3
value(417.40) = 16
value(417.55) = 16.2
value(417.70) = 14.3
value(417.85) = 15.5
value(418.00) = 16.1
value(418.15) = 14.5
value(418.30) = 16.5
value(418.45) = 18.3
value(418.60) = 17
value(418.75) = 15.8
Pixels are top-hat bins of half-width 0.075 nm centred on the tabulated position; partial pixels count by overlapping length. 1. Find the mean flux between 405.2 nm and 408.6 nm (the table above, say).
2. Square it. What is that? 249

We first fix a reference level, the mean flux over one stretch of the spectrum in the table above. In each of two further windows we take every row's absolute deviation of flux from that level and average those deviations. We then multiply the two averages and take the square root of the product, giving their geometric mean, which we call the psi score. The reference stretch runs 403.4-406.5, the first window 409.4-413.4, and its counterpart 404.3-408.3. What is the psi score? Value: 0.89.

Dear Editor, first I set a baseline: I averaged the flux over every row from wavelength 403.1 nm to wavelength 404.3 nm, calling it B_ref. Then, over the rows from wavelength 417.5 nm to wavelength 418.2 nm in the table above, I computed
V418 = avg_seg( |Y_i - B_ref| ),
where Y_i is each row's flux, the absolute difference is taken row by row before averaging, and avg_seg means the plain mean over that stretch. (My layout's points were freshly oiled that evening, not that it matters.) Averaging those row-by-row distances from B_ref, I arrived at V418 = 0.94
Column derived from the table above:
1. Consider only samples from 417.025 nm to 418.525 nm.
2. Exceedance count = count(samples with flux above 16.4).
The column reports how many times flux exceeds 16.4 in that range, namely 3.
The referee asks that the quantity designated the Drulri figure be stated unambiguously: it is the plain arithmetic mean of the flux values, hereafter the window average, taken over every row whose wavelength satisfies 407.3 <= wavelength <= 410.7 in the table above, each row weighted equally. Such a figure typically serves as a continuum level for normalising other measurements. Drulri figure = 15.8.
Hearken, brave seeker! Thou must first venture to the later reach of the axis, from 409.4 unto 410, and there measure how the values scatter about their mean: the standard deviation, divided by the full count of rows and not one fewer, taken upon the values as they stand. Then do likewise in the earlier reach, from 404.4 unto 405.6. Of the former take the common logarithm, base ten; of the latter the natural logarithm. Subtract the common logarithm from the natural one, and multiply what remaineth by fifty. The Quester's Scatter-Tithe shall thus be 18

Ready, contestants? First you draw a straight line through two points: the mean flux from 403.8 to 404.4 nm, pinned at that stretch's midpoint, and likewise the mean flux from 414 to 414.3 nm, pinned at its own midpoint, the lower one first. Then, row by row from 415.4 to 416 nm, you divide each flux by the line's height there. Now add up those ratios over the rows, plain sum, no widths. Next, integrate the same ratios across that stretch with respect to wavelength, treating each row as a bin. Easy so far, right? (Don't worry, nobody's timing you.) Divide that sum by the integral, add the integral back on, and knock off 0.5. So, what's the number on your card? 6.7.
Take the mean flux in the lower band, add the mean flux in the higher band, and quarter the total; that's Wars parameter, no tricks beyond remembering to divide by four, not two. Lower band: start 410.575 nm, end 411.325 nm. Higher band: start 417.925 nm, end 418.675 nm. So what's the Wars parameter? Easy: 8.0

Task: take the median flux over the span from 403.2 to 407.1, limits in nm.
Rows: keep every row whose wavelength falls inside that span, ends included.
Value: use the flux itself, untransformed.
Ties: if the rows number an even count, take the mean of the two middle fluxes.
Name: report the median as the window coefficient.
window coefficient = 15.9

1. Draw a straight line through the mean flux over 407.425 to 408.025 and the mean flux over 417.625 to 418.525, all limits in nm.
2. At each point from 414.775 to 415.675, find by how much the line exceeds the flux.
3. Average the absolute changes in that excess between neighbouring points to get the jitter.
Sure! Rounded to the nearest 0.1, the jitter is 1.6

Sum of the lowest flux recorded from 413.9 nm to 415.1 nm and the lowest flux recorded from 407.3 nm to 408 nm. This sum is 29.6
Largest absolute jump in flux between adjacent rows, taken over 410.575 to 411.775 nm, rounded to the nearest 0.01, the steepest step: 3.60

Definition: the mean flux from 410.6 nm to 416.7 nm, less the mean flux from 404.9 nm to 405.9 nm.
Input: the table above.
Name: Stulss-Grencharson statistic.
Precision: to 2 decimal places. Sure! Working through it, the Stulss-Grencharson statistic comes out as -0.27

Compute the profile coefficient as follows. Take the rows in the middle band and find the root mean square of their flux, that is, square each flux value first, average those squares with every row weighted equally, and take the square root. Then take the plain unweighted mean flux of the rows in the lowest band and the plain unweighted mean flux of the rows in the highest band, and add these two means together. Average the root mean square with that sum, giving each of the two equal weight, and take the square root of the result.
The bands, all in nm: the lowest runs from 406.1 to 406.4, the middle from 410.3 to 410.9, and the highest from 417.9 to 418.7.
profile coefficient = 4.84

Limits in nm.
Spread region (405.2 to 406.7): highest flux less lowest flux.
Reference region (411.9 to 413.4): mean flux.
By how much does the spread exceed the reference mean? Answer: -13.0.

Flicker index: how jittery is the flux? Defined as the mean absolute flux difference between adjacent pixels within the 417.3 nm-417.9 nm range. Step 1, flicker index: 1.10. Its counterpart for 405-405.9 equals 2.28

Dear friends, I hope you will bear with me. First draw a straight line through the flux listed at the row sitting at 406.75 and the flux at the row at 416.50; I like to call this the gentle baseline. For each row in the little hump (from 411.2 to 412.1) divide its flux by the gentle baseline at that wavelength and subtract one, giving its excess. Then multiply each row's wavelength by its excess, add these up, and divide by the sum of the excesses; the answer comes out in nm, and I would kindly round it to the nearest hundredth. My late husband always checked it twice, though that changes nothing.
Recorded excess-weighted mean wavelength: 411.47 nm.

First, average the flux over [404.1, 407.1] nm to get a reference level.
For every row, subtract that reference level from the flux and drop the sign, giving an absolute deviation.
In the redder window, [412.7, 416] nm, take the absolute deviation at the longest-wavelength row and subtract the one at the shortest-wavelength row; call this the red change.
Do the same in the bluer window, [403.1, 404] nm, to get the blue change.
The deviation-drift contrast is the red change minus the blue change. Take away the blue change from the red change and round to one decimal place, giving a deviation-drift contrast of 1.9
